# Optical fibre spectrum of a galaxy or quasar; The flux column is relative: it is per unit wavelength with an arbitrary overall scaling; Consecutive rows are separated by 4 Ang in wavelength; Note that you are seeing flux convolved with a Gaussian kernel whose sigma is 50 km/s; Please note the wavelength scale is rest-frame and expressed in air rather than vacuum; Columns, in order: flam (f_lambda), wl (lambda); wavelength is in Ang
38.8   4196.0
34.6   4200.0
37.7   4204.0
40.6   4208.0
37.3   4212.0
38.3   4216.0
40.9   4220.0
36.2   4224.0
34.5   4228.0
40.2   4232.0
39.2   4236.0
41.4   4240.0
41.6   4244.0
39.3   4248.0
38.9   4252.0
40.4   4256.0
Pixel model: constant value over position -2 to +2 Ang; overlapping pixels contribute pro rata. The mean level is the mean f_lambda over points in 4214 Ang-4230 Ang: 37.5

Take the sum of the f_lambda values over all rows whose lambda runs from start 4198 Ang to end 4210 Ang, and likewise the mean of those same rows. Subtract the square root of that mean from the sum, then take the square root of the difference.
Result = 10.3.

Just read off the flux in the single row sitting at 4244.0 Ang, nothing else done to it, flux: 41.6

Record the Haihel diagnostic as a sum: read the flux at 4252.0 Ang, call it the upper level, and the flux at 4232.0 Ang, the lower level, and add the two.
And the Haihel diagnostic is 79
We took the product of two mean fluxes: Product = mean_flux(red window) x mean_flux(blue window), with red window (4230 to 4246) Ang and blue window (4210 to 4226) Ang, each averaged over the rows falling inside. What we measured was 1550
